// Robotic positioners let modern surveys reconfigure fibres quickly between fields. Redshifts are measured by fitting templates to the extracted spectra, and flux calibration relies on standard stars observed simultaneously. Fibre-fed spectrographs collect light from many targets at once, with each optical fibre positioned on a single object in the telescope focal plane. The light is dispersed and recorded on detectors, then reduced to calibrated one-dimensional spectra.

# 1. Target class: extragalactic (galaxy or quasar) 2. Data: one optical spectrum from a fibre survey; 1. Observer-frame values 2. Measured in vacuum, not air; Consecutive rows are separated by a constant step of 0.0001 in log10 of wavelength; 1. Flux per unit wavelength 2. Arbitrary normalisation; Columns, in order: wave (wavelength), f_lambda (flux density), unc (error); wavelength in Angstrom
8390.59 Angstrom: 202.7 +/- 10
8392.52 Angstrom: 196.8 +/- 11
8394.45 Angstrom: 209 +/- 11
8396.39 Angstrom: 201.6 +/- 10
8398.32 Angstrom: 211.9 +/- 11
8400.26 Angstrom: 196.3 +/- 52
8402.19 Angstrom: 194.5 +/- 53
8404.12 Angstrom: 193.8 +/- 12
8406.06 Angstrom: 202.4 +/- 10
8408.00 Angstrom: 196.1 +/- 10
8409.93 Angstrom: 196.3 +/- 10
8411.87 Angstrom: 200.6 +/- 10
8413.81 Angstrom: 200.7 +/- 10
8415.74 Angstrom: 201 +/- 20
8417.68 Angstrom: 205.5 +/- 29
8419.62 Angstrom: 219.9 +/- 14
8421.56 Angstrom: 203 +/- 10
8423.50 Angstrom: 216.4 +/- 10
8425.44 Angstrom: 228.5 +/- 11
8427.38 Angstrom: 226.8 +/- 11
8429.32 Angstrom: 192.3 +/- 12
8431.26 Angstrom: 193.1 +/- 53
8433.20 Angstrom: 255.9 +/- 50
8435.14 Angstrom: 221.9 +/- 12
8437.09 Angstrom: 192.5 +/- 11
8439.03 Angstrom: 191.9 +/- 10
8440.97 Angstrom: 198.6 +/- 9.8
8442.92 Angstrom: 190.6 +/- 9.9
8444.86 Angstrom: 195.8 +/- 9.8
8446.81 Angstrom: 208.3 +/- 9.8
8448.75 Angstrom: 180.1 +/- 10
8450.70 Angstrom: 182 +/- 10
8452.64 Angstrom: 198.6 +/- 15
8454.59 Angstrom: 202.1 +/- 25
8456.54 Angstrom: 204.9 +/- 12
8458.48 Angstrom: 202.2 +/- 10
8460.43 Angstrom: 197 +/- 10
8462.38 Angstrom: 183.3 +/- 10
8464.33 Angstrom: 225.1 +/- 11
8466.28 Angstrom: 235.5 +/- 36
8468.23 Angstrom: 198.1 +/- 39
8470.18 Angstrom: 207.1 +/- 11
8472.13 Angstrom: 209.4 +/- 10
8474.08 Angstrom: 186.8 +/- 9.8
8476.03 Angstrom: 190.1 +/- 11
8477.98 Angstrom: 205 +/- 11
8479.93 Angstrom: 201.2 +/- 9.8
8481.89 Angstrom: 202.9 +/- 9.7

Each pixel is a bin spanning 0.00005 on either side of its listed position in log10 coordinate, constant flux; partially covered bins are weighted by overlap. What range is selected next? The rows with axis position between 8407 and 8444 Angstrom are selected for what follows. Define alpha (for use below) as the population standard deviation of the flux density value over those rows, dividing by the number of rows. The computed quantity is 17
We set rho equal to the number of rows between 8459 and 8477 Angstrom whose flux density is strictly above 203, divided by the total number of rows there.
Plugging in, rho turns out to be 0.44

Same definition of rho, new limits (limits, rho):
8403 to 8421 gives 0.22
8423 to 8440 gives 0.56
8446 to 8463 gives 0.22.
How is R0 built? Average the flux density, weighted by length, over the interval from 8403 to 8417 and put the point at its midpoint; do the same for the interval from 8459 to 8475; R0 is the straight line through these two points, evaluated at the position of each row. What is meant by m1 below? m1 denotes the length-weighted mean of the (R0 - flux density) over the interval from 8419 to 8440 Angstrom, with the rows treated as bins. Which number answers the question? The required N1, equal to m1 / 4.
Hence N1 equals -3.0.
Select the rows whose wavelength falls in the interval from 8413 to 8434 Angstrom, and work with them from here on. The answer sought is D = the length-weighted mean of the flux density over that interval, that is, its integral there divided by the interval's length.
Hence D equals 213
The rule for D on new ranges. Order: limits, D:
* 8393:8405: 201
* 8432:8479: 203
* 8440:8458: 196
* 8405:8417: 200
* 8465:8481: 205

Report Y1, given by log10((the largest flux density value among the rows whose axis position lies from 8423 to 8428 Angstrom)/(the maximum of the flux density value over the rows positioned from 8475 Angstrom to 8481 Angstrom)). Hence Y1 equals 0.047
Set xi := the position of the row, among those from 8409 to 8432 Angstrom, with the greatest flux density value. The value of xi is 8425.44 Angstrom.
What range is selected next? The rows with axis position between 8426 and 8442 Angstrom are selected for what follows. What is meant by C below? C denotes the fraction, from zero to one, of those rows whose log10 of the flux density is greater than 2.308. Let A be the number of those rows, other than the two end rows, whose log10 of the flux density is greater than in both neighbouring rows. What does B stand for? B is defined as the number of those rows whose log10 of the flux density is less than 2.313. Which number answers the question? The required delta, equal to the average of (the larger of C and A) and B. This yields 3.00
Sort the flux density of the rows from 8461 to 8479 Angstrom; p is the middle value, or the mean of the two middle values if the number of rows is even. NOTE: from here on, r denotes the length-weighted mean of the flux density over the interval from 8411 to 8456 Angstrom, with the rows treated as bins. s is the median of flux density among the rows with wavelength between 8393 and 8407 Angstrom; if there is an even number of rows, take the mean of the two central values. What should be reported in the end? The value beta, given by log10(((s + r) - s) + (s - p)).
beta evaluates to 2.304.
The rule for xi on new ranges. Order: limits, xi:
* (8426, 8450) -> 8433.20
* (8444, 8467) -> 8466.28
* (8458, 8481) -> 8466.28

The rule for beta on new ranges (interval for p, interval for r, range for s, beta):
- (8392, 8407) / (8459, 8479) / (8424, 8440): 2.326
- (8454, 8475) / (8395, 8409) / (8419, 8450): 2.297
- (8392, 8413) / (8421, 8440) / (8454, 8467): 2.338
